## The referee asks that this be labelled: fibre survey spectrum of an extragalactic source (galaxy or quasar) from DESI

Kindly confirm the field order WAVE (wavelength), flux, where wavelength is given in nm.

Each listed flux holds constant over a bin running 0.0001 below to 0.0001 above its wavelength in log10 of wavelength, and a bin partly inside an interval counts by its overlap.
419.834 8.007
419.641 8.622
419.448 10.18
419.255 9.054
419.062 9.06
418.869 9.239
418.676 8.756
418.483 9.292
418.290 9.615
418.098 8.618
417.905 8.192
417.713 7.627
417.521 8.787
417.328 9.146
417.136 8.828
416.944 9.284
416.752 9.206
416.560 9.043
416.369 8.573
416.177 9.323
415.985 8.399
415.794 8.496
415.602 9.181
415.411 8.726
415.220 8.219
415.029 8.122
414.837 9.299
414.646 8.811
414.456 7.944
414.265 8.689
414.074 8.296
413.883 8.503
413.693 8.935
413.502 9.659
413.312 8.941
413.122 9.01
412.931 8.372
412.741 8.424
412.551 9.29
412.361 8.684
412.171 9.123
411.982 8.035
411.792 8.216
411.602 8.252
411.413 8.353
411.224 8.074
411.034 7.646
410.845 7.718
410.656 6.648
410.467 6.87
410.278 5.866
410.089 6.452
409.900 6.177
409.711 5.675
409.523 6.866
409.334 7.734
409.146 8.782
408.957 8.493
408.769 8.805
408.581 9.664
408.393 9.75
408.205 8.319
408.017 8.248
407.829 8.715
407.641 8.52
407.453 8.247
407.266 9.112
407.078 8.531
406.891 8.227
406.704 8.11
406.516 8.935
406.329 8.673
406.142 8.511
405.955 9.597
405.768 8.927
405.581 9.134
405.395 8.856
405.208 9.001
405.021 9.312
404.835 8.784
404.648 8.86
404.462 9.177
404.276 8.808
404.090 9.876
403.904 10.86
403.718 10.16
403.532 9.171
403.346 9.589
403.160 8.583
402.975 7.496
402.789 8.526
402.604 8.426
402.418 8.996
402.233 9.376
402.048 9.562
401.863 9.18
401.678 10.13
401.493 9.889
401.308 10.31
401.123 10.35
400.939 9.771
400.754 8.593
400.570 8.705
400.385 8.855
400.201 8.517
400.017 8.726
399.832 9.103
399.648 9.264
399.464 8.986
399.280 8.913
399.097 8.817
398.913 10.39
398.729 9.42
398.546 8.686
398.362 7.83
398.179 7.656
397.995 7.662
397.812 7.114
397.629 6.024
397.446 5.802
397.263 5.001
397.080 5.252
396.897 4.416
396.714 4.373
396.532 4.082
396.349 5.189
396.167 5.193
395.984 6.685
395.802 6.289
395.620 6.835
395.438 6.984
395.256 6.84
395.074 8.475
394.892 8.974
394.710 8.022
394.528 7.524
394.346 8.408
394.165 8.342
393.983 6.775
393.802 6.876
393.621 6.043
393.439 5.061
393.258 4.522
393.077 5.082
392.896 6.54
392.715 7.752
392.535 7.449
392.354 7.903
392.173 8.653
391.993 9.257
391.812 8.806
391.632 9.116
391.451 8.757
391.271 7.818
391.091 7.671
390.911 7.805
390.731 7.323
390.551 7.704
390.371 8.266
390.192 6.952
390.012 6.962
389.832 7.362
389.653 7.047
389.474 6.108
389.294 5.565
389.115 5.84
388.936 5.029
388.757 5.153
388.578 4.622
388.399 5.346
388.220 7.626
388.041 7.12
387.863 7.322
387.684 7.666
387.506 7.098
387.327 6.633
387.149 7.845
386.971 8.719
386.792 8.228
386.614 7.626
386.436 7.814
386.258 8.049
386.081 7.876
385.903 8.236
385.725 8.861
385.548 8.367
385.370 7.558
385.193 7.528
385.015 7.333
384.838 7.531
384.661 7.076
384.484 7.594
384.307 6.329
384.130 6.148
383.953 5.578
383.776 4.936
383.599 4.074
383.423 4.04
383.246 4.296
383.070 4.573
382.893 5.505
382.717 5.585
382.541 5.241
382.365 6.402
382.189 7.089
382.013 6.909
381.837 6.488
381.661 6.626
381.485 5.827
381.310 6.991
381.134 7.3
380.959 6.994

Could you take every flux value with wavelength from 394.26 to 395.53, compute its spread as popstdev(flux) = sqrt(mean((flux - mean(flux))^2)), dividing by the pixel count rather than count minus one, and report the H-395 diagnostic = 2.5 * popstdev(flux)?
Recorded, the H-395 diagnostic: 1.9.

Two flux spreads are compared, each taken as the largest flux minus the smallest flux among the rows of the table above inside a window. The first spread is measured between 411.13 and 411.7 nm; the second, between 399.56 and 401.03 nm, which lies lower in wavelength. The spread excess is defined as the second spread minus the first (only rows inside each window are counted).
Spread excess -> 1.0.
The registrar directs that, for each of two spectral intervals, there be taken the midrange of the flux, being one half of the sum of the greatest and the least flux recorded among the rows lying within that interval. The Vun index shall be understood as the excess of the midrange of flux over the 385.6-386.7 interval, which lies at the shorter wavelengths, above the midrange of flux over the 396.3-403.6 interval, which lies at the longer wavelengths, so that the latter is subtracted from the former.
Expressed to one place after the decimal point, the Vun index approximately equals 1.0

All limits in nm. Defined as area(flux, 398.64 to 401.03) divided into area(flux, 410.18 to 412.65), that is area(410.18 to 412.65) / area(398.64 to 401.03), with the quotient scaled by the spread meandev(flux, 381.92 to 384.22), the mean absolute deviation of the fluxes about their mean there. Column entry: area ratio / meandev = 1.1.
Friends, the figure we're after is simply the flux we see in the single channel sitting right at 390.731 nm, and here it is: 7.323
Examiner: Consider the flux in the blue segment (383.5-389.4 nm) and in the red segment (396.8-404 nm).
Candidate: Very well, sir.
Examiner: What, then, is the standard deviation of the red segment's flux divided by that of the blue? 1.2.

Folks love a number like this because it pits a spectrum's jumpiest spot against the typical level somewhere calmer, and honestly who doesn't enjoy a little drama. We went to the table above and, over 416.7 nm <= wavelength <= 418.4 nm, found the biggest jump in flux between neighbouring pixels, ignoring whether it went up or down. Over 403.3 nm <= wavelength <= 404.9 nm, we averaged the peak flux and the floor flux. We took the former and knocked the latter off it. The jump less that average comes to -8.7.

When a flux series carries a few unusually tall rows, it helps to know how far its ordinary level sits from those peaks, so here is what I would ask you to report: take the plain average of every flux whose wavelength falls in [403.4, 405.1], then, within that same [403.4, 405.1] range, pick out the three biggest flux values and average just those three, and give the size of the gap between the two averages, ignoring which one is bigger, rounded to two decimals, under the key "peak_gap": 0.85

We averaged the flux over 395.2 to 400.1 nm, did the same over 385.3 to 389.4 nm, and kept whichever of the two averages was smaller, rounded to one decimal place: 7.1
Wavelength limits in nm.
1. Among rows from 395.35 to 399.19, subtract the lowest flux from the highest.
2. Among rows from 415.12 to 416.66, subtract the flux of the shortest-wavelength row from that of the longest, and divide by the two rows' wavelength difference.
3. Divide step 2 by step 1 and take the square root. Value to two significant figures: 0.31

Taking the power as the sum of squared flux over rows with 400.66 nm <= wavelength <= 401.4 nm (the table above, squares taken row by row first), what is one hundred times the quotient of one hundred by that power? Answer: 26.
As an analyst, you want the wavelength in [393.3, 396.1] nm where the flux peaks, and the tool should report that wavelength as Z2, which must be 394.892 nm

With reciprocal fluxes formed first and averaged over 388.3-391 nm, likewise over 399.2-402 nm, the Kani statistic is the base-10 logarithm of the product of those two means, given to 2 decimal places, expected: -1.76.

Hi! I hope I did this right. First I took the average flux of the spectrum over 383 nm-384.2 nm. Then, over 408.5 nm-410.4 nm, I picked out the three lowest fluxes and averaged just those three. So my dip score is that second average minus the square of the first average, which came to -17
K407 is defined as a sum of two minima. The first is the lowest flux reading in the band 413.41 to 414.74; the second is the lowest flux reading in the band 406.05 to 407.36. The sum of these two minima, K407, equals 16.1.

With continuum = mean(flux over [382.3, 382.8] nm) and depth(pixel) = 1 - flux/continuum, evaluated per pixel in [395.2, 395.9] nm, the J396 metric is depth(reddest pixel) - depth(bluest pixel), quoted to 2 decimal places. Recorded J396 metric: 0.10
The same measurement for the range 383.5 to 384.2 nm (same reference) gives -0.36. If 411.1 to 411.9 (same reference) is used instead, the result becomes -0.02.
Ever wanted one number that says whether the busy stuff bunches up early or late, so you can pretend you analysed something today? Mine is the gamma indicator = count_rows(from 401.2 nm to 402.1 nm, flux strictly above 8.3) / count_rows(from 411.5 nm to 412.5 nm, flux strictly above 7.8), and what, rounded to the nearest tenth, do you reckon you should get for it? 1.0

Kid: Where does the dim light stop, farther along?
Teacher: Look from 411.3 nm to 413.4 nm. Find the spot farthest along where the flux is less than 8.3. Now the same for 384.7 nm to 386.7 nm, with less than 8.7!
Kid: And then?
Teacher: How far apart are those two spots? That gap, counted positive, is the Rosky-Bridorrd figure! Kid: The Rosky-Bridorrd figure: 25.37 nm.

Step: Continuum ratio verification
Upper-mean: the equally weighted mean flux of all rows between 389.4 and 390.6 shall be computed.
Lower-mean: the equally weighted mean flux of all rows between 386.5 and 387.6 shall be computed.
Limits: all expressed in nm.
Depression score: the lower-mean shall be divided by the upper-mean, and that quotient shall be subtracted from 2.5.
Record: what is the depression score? 1.43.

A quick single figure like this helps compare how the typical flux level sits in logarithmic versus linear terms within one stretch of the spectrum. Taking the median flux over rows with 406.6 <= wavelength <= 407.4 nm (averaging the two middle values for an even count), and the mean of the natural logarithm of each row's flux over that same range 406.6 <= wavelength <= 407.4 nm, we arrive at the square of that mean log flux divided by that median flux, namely 0.546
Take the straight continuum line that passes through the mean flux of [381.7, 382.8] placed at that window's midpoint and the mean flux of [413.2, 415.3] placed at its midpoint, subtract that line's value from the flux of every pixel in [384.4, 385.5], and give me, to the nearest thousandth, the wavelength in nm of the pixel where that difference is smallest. 384.661 nm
